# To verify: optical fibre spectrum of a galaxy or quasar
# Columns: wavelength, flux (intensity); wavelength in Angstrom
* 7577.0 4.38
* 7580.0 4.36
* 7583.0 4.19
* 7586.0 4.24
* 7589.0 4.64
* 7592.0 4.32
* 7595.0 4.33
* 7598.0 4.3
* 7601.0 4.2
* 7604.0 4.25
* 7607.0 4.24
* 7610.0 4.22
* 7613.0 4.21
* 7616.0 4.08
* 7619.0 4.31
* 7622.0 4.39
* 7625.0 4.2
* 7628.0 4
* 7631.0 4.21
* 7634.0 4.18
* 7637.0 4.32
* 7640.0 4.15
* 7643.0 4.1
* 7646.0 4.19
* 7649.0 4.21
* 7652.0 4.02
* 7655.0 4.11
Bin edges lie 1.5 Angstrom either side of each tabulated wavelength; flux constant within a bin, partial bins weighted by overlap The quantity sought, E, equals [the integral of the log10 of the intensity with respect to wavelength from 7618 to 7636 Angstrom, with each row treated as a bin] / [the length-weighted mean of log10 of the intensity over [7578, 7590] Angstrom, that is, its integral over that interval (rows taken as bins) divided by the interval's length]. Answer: 18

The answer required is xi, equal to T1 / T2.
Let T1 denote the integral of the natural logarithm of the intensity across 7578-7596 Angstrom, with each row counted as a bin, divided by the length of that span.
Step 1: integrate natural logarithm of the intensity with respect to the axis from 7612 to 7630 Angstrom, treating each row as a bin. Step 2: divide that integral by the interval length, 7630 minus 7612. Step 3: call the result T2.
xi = 1.02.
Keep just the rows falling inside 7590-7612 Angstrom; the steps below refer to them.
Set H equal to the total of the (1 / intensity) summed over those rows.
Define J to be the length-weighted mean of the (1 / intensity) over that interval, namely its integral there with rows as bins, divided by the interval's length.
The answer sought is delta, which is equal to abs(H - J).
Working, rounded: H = 1.6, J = 0.234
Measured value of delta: 1.4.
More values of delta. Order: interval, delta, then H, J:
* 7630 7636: 0.2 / 0.5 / 0.238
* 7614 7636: 1.4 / 1.7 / 0.238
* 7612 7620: 0.5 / 0.7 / 0.239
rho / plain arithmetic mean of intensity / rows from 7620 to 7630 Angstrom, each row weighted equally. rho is 4.20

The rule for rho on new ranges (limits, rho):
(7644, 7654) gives 4.14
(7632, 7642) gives 4.22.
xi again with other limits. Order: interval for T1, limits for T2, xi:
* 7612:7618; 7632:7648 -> 0.99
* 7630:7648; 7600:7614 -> 0.99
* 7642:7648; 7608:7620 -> 0.99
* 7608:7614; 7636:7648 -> 1.01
